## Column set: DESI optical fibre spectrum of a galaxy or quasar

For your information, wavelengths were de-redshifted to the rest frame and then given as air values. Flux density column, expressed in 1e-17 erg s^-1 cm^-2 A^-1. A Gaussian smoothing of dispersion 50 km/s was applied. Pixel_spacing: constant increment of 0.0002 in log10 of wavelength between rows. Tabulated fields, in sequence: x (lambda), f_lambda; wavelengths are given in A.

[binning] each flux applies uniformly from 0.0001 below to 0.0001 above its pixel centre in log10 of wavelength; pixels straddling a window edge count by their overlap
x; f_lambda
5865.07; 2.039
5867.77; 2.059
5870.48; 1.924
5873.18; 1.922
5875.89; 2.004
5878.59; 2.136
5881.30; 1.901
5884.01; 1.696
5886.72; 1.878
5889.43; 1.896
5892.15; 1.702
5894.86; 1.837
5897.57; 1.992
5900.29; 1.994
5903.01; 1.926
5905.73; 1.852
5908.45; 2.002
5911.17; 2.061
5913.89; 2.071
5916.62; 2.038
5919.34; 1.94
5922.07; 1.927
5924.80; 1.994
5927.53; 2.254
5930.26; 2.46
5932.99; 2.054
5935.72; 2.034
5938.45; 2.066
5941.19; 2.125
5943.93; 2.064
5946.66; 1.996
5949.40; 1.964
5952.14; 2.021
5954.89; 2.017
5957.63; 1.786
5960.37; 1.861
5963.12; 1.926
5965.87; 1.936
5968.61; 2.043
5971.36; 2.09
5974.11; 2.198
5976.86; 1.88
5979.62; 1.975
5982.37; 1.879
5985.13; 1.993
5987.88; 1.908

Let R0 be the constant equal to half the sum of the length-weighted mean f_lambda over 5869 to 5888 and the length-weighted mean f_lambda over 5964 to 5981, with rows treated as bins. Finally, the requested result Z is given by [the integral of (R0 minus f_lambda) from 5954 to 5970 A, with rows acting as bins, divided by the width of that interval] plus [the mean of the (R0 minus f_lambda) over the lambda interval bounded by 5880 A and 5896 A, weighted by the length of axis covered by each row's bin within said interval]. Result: 0.20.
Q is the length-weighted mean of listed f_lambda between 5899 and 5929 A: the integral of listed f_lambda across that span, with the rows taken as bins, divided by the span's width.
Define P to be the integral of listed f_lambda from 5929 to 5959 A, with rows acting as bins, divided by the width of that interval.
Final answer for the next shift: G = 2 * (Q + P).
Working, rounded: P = 2.05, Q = 2.01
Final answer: 8.1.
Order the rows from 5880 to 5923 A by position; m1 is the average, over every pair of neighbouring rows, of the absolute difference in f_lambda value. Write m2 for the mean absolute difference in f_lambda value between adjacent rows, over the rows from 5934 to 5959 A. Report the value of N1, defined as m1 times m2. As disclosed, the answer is 0.0063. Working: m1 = 0.0931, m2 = 0.068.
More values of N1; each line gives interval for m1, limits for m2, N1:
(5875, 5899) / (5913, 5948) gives 0.0173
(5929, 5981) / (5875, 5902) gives 0.0139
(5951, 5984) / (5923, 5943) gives 0.0172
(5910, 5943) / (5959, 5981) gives 0.0117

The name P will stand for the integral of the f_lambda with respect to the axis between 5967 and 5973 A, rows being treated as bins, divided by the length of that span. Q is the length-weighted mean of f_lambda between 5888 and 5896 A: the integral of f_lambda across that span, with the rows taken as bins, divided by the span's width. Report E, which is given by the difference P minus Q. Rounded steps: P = 2.07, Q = 1.81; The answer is 0.26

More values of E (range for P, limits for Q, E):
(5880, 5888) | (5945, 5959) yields -0.14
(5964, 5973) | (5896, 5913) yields 0.05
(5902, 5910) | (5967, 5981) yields -0.11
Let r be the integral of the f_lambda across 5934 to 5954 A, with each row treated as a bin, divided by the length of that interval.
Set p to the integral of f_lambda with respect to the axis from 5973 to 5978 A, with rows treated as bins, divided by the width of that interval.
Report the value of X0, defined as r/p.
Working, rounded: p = 2.04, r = 2.04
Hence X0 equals 1.00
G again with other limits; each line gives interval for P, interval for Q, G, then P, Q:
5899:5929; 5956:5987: 7.9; 2.01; 1.96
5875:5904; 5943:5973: 7.8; 1.90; 1.97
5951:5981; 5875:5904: 7.8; 1.98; 1.90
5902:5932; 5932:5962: 8.1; 2.05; 2.00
